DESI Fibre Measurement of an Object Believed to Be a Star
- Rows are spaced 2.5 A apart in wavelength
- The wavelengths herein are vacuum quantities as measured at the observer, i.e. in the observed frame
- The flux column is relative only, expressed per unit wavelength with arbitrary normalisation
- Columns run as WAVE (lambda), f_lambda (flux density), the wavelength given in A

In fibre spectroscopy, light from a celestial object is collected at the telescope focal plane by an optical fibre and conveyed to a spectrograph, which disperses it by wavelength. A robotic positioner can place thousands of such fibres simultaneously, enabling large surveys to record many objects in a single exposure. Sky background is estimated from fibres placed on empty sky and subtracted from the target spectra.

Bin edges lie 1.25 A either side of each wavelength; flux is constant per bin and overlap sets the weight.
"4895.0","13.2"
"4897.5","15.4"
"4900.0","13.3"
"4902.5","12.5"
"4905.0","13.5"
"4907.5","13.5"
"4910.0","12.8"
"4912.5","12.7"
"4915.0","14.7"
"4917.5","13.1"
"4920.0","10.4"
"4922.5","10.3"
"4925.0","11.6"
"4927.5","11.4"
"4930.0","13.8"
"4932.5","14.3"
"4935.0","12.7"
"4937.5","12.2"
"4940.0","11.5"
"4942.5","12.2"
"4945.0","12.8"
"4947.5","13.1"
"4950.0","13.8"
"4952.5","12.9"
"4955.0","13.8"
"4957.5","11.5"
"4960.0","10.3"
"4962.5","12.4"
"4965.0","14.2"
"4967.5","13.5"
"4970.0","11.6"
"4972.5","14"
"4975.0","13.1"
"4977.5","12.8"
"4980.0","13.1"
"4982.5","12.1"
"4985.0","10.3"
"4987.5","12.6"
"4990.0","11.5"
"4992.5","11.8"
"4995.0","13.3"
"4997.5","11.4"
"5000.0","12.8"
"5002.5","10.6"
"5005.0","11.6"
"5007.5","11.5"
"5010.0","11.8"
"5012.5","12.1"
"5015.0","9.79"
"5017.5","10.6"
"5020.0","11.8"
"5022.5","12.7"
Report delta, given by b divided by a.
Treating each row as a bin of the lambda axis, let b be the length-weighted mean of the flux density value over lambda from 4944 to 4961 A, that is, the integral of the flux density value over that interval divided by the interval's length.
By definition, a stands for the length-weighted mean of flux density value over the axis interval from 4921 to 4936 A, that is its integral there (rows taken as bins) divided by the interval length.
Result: 1.03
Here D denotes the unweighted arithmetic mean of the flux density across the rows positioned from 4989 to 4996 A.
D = 12.2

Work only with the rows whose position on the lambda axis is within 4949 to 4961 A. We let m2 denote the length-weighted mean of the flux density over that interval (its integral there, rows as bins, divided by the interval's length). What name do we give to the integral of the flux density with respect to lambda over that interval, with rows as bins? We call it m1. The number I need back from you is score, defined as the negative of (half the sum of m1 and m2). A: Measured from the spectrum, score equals -81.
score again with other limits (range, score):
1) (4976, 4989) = -85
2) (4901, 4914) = -91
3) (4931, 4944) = -88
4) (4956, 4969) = -87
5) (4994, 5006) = -77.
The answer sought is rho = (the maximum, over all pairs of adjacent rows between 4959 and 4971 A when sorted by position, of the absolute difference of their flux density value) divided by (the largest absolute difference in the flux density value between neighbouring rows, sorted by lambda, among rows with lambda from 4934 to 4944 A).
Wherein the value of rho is 3.0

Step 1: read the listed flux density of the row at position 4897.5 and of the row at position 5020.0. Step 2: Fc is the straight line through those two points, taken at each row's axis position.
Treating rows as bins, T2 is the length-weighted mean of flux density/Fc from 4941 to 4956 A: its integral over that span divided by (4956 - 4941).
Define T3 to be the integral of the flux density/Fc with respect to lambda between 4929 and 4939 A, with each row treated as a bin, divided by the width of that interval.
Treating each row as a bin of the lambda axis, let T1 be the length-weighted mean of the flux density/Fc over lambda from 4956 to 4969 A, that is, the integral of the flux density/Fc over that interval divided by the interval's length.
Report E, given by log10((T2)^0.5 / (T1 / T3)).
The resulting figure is -0.013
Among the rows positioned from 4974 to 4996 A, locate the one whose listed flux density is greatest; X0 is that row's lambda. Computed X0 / 4995.0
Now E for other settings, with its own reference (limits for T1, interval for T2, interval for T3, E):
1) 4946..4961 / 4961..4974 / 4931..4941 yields -0.016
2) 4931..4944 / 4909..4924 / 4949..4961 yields -0.029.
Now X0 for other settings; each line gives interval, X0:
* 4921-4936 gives 4932.5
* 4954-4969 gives 4965.0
